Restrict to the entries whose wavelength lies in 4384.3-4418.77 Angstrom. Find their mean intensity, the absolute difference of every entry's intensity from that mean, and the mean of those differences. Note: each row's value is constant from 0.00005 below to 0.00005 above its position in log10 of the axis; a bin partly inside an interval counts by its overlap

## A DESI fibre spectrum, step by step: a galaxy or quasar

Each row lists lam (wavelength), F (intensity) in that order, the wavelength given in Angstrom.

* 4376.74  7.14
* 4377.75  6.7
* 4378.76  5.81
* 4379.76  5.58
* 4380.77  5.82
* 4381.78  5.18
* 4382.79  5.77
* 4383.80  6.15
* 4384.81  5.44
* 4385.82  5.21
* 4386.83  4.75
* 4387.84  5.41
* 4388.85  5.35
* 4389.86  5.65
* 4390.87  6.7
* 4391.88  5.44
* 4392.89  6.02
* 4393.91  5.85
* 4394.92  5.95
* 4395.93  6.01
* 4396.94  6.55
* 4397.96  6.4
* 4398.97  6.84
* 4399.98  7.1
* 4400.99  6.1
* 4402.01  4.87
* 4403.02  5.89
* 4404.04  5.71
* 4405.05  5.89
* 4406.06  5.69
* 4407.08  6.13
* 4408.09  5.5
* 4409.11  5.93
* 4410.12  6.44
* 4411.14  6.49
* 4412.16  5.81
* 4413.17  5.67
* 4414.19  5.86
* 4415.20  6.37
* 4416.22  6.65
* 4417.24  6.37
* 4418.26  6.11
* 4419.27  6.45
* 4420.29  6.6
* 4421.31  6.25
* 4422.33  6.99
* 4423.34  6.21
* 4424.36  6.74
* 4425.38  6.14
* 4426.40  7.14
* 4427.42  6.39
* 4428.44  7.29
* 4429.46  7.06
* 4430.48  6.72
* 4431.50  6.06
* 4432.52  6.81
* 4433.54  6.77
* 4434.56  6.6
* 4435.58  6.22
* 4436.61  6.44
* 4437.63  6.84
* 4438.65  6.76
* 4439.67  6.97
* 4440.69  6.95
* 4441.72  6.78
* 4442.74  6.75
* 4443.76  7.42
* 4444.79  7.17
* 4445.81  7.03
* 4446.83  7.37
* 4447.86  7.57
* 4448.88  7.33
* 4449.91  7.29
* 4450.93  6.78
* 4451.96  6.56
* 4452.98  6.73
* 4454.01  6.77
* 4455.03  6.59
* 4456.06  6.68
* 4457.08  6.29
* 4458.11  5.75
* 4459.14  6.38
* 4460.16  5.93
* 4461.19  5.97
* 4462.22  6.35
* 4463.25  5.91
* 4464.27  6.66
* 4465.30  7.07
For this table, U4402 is 0.418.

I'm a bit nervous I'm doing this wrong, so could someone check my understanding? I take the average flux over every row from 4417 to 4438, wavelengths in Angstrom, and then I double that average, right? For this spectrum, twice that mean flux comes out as 13.2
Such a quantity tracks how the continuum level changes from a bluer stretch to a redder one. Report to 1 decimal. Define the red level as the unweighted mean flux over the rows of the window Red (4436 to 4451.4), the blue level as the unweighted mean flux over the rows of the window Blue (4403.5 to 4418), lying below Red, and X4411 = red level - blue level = 1.0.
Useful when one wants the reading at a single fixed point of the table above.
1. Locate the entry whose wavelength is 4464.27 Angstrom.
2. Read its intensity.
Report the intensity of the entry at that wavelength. 6.66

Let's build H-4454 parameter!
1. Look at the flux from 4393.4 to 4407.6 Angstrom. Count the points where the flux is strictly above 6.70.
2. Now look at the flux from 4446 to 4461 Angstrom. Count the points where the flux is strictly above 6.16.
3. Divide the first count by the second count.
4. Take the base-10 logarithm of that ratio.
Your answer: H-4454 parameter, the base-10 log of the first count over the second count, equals -0.78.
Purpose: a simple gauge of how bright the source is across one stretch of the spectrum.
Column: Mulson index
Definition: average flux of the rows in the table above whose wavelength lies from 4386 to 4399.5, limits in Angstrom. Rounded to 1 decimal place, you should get 5.9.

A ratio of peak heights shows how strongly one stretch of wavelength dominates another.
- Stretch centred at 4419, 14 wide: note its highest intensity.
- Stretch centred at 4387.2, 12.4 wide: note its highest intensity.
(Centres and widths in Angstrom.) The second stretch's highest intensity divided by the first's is 0.96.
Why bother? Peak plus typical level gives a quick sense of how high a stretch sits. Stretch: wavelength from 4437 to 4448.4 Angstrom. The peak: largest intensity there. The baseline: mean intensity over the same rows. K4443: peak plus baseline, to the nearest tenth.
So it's 14.6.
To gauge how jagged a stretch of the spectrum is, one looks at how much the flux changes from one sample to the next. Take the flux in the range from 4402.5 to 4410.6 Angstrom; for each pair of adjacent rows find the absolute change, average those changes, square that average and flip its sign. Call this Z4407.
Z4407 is -0.13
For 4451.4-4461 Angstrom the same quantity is -0.10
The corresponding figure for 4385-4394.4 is -0.32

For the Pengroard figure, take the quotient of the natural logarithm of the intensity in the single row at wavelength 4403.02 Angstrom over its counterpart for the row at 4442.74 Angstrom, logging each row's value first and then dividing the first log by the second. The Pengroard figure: 0.93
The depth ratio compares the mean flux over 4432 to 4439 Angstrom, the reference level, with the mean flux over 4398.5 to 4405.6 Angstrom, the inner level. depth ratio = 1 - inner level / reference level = 0.087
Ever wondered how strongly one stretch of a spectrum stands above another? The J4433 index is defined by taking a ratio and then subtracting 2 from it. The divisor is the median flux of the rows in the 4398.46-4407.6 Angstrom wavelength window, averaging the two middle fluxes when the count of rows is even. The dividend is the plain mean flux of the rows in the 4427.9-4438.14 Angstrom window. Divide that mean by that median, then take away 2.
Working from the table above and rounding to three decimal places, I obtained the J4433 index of -0.866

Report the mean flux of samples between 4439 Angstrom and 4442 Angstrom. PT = 6.90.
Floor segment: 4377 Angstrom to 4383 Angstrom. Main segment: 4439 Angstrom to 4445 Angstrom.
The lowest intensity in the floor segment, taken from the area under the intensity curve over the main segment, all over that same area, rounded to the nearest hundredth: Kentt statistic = 0.88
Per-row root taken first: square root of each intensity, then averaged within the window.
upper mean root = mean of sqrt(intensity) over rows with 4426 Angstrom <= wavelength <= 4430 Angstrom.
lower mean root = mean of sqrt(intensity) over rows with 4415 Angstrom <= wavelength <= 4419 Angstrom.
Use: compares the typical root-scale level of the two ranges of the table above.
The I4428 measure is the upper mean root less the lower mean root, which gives 0.11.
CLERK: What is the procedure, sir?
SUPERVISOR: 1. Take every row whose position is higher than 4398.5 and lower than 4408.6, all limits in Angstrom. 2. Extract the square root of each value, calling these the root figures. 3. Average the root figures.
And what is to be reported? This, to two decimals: 2.44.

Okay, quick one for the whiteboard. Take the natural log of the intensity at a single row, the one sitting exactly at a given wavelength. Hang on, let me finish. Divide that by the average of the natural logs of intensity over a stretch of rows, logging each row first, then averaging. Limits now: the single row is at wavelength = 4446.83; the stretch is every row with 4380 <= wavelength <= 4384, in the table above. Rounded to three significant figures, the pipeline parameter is 1.15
